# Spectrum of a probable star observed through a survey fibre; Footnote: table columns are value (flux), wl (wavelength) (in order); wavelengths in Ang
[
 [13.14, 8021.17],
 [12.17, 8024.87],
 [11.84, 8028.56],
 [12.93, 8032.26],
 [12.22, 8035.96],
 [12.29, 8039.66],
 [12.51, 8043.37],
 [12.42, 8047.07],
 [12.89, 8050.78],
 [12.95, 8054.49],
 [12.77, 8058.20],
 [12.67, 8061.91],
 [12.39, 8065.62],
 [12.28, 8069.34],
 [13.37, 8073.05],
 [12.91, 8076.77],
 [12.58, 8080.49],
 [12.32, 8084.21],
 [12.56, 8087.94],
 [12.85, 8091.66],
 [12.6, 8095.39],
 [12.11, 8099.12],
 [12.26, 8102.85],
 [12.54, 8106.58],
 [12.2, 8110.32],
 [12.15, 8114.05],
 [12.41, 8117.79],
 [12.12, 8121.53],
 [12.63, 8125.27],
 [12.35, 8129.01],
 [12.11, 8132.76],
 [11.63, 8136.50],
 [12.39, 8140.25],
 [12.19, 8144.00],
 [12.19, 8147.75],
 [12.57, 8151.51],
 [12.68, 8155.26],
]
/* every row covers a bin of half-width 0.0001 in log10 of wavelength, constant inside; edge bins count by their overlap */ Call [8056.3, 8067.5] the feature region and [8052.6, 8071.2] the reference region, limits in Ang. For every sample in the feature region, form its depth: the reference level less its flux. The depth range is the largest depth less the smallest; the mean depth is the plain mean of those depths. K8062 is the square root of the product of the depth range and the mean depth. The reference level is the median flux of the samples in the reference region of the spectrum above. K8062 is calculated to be 0.15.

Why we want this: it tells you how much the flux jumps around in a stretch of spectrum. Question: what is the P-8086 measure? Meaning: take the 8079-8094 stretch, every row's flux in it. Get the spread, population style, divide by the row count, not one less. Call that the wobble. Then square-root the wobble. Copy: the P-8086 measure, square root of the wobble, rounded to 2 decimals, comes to 0.43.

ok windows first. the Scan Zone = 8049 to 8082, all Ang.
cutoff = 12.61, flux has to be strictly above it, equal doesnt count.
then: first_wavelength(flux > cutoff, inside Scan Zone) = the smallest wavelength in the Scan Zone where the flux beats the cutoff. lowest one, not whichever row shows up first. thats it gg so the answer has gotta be 8050.78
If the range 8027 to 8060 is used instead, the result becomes 8032.26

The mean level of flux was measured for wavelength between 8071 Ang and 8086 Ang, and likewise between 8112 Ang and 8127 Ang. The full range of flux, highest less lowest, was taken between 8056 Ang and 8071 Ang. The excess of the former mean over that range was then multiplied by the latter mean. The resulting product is 151.7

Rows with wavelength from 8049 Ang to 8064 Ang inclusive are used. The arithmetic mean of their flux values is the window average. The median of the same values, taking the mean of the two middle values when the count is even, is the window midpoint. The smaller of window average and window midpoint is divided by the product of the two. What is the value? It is 0.0779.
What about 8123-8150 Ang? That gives 0.0819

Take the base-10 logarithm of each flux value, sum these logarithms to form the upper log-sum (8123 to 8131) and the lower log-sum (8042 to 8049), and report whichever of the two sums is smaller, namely 2.19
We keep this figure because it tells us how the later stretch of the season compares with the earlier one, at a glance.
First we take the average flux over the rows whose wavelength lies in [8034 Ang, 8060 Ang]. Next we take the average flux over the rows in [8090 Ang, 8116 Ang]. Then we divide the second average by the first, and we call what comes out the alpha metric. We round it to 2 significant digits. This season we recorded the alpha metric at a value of 0.98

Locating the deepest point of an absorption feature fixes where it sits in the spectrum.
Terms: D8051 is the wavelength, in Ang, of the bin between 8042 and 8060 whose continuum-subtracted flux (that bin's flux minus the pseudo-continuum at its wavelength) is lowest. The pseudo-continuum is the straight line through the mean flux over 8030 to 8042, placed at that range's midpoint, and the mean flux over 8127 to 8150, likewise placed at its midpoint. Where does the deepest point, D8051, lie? 8047.07 Ang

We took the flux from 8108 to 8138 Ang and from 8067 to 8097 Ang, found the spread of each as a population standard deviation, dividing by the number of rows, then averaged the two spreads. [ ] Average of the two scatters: 0.30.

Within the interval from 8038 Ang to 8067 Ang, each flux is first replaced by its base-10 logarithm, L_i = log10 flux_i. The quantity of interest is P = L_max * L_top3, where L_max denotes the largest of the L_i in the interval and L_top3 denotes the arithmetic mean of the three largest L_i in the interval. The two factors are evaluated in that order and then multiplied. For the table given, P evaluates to 1.23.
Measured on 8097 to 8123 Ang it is 1.20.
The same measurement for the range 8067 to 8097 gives 1.26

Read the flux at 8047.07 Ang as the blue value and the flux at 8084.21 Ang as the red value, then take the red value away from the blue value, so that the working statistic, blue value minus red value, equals 0.10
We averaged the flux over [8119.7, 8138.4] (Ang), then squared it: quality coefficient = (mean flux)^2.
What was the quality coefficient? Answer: 148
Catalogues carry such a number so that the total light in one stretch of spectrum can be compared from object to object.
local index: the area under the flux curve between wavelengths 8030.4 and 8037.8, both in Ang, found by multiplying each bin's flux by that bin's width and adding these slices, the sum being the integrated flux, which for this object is 93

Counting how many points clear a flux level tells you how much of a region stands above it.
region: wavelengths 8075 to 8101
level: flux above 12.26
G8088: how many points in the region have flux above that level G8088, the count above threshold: 6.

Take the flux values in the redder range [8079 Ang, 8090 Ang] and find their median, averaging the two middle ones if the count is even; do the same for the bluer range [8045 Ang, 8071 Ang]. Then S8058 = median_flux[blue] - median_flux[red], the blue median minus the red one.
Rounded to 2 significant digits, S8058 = 0.11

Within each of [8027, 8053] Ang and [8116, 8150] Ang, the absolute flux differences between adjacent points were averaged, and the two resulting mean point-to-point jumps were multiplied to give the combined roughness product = 0.15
